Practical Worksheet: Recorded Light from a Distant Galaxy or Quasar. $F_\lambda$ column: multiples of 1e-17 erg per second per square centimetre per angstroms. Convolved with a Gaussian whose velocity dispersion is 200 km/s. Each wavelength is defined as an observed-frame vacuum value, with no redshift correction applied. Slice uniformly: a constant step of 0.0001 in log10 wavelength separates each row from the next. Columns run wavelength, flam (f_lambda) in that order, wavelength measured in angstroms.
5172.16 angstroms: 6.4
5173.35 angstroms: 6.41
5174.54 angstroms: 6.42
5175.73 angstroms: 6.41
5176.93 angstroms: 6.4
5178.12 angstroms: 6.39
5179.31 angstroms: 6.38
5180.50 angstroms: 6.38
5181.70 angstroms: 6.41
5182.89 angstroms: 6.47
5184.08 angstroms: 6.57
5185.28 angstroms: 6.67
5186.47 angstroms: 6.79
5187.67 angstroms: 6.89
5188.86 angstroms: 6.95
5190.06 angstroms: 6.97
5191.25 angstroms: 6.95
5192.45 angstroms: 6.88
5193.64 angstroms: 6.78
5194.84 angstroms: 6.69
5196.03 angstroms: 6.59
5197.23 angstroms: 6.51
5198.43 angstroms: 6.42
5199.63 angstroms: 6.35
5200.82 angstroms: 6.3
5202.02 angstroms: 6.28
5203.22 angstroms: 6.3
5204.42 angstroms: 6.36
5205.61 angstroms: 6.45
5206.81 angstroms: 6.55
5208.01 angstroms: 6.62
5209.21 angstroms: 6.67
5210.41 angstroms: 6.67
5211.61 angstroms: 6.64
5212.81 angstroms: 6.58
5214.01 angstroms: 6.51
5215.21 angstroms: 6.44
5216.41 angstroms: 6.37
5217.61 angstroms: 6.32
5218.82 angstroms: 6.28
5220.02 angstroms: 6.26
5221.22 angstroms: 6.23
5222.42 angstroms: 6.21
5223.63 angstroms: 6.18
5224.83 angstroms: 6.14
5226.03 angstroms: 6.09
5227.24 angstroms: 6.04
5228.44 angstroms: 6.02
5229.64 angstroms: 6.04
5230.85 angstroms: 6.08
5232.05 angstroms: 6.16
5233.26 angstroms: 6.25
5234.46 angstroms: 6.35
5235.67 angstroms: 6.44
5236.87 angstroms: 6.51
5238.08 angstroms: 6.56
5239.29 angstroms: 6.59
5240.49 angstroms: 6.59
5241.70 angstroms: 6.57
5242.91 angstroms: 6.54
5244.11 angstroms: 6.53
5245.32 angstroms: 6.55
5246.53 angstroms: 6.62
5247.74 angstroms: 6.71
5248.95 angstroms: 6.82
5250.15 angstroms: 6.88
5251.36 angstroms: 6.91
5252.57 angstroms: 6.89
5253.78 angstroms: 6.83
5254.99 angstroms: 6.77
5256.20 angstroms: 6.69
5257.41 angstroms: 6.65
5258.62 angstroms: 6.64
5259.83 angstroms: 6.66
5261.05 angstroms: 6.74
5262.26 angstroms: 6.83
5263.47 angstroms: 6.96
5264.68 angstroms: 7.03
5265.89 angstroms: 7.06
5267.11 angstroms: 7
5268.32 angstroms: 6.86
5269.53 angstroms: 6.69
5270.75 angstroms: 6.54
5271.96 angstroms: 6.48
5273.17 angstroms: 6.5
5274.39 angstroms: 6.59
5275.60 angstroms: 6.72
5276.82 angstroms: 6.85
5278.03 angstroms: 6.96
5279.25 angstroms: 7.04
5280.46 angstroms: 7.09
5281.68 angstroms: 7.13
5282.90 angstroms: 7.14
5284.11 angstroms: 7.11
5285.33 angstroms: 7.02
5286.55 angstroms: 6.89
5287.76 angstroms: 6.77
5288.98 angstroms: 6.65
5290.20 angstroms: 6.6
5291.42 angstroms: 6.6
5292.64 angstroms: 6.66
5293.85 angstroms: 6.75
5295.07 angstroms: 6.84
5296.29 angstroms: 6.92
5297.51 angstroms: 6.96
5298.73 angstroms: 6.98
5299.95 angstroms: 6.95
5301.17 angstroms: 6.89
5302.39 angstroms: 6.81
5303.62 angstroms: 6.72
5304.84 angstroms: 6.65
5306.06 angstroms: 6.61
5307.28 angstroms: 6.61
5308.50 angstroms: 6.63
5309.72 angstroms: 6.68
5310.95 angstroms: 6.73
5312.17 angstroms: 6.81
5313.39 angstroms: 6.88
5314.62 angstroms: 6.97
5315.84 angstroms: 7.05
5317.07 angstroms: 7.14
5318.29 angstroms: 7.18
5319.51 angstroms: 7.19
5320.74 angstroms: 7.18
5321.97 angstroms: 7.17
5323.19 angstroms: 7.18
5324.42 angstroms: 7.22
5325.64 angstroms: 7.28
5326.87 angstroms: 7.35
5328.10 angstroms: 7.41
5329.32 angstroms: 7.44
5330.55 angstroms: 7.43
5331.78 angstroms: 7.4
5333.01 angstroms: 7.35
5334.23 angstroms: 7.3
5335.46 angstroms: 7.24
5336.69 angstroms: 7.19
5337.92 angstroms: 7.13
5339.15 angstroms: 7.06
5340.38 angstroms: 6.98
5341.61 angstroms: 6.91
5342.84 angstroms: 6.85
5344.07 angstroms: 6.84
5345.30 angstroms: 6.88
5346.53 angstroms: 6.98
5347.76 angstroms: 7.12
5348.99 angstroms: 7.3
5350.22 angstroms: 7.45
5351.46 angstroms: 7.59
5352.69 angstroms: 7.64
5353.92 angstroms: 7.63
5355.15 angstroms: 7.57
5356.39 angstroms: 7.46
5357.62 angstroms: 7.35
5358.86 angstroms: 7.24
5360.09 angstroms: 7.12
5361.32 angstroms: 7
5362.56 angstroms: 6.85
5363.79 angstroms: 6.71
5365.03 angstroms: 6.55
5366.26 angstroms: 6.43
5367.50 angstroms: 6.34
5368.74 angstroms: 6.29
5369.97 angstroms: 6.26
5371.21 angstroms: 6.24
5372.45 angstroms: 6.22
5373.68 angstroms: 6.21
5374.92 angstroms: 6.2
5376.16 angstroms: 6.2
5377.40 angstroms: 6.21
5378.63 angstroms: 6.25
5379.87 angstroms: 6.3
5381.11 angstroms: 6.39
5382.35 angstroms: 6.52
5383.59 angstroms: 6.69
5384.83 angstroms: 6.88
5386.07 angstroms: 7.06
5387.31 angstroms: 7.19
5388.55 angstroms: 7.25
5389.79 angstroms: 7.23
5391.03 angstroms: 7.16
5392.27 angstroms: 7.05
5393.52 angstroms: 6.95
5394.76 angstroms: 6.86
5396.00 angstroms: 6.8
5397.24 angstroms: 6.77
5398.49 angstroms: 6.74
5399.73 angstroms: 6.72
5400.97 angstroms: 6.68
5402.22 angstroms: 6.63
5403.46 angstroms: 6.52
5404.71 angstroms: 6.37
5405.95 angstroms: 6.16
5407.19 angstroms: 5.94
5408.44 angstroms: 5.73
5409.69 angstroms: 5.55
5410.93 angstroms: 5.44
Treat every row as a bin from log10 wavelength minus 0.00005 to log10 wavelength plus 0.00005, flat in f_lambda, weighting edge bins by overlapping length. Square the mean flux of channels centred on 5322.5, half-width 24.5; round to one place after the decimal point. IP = 49.4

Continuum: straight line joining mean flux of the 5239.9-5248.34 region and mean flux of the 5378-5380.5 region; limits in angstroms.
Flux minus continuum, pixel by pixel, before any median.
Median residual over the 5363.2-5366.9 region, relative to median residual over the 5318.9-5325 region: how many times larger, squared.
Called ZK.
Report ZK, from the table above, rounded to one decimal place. 0.1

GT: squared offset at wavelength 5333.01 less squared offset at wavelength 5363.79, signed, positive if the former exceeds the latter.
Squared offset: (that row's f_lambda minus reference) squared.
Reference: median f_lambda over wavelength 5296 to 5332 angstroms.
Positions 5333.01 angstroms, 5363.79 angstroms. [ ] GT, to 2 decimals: 0.07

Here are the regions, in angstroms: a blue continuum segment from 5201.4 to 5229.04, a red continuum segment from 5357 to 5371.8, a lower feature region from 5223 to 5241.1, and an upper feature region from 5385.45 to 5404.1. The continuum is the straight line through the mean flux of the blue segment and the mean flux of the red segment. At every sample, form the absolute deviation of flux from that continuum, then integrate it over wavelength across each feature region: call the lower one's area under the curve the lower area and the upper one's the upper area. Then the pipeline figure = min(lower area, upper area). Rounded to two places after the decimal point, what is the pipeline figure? 3.83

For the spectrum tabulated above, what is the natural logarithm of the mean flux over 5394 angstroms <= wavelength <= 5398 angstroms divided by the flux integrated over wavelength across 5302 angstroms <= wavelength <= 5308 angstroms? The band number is -1.8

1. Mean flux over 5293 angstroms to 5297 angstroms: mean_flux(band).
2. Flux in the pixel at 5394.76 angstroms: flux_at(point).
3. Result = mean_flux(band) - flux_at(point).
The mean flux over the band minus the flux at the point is 0.0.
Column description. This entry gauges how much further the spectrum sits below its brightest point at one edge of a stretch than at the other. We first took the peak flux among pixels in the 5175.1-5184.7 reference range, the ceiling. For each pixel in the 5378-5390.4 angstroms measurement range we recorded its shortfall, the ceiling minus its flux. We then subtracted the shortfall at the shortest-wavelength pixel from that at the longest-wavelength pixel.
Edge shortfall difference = -1.0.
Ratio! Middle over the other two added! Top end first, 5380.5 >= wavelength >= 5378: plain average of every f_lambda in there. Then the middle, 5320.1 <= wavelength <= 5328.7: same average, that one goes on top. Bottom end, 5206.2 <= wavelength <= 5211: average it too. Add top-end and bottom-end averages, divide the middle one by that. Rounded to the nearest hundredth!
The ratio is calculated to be 0.56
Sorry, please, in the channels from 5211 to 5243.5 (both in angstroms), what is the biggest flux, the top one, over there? 6.64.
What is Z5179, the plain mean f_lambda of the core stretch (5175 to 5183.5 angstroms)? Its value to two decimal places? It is 6.41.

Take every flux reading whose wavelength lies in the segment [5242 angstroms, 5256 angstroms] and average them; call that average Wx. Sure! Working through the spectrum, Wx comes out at 6.7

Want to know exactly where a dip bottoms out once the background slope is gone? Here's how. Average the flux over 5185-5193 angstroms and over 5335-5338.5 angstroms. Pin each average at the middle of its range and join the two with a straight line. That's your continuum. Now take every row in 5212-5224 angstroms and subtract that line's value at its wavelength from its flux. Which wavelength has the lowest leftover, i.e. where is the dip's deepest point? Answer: 5223.63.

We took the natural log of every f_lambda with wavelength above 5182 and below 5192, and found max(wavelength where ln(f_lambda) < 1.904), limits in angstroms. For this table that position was 5185.28 angstroms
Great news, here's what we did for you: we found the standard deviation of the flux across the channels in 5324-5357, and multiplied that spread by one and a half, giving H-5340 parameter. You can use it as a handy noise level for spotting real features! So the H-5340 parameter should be 0.36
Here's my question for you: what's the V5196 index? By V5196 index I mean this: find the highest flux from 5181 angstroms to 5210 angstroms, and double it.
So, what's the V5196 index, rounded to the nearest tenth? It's 13.9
